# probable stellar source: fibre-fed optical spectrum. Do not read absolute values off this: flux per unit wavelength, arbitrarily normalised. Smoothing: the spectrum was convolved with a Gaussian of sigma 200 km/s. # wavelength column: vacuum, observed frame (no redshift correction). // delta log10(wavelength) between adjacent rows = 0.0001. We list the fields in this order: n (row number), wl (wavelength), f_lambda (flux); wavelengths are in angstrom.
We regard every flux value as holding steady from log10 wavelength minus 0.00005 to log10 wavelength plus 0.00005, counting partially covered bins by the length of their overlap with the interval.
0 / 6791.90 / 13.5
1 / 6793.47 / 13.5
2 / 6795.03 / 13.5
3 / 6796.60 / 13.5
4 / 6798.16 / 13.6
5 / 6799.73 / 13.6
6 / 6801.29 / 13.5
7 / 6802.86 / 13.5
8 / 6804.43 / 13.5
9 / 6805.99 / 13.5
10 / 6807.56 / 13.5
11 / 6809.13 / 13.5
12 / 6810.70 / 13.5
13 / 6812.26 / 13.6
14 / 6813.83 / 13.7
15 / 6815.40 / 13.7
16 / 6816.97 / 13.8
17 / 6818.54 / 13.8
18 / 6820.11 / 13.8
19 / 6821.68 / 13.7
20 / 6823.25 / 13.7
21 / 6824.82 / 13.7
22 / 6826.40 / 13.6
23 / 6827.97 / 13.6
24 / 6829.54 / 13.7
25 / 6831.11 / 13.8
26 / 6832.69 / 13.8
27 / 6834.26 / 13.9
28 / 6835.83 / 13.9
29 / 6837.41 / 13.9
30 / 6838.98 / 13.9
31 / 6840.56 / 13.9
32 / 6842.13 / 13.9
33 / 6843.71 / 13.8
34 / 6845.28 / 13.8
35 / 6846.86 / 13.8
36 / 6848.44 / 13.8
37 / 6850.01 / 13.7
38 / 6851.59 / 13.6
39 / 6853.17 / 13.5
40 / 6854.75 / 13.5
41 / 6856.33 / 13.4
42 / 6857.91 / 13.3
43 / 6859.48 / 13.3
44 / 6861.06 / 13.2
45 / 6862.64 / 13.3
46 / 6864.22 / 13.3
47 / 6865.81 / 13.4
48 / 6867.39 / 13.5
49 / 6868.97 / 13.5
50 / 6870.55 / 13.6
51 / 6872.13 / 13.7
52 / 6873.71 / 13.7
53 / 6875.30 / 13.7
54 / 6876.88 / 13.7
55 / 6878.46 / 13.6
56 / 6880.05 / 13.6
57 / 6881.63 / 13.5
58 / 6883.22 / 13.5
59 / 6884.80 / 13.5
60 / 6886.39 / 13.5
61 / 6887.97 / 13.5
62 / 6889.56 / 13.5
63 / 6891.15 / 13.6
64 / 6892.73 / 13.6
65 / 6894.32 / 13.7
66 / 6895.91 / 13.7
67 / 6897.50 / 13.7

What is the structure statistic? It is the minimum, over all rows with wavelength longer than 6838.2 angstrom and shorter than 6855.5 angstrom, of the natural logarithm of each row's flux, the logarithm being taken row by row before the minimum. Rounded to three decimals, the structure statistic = 2.603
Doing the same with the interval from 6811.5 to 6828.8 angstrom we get 2.610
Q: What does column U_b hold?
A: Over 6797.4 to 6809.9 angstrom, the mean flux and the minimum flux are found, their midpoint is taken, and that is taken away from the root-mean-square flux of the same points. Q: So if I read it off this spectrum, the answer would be 0.01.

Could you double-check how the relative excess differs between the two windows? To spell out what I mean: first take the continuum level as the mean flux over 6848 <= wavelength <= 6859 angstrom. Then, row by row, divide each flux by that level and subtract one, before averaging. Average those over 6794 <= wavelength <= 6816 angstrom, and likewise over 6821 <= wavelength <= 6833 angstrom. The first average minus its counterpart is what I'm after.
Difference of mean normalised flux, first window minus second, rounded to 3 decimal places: -0.011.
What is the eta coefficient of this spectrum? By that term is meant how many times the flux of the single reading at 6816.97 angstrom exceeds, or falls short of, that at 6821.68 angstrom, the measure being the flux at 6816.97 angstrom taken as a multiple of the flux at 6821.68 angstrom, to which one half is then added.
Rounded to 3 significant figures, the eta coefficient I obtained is 1.51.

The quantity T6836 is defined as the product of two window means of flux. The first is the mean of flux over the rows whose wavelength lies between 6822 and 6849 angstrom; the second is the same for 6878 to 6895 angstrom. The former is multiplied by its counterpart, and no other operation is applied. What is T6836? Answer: 187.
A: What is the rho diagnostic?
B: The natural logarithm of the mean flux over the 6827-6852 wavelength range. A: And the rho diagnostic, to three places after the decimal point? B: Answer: 2.625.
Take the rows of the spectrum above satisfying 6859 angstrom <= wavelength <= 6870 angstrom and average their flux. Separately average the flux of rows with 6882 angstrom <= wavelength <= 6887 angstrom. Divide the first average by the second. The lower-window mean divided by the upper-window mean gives 0.99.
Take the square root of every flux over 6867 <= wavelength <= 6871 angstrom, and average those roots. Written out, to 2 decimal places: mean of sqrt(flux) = 3.68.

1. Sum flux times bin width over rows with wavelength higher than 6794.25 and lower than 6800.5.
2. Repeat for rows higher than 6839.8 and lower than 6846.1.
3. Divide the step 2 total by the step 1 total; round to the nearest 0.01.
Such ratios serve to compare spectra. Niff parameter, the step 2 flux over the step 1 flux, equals 1.03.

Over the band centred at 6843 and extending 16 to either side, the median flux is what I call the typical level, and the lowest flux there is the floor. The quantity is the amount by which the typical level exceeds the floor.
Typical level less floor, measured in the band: 0.50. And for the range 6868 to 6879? 0.20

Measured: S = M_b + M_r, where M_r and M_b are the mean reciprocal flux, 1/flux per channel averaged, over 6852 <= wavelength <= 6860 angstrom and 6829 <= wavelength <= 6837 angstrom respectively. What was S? 0.147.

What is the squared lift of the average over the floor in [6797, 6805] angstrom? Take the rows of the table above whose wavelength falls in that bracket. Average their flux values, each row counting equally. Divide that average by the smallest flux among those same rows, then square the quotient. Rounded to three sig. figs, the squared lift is 1.01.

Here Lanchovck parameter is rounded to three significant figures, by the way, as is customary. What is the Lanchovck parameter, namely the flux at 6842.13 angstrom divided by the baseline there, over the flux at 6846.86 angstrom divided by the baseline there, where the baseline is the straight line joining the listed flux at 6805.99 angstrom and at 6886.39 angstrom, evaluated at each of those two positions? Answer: 1.01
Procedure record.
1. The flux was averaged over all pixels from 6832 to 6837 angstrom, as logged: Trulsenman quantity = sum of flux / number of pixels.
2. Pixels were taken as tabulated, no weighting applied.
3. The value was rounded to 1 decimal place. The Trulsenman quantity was 13.9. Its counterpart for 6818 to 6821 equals 13.8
